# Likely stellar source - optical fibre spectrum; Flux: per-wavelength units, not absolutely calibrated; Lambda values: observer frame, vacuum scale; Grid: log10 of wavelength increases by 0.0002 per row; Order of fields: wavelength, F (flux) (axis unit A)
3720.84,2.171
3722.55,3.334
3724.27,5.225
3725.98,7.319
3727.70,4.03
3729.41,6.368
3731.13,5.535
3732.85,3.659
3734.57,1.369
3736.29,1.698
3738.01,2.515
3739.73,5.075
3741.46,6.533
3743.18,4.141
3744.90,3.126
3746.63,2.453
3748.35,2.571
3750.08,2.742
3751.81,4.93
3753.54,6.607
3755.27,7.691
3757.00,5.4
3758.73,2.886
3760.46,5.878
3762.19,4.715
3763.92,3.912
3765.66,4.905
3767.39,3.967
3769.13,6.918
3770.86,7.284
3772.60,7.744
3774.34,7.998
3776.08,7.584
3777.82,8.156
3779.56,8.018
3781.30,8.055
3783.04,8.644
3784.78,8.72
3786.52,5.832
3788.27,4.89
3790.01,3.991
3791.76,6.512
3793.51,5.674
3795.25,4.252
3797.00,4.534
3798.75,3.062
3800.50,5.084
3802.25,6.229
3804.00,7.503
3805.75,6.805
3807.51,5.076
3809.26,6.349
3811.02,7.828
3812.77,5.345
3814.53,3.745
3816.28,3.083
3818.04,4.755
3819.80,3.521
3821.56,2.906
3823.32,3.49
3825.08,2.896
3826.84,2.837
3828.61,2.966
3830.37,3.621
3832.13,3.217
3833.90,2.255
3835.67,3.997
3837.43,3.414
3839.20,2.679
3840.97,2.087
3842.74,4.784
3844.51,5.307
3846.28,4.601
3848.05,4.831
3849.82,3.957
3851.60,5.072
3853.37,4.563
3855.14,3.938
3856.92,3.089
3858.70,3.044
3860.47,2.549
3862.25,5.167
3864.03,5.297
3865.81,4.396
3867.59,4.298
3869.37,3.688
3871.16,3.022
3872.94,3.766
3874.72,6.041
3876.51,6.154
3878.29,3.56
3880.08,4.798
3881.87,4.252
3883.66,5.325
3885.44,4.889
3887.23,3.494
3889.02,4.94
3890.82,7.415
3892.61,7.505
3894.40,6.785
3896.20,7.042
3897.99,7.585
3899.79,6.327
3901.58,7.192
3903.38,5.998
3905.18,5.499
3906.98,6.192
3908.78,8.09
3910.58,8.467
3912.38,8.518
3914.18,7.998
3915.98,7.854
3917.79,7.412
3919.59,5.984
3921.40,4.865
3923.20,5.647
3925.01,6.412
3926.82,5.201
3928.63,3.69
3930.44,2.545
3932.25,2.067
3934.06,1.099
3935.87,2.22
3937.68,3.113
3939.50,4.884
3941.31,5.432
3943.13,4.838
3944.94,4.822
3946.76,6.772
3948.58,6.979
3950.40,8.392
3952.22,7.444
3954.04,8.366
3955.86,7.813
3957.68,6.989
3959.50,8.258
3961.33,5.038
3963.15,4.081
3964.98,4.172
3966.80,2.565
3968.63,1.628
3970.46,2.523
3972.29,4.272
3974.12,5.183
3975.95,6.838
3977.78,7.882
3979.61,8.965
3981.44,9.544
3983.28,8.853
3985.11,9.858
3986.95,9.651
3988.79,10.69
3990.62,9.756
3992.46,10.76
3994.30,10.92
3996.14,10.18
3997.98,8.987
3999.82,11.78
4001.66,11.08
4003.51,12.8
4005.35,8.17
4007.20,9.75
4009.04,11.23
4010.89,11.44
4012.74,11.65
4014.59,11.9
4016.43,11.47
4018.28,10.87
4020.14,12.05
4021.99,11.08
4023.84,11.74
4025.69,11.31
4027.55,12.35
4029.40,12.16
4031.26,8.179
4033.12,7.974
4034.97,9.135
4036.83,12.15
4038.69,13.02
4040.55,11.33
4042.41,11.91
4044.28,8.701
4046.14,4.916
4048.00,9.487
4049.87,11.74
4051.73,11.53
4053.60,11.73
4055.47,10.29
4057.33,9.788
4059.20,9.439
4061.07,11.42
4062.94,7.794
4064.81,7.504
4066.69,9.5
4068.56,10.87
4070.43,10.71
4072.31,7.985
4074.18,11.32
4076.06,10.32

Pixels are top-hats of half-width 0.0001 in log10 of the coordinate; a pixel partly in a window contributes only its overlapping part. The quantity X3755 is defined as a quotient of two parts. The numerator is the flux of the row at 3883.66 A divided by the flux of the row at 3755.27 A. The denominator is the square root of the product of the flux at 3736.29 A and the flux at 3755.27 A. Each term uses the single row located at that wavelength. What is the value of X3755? 0.19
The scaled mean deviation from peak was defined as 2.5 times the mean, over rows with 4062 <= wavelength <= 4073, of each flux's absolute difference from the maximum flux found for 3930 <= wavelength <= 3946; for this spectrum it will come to 9.1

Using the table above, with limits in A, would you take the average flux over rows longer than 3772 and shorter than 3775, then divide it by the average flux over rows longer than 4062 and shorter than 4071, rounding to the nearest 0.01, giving 0.85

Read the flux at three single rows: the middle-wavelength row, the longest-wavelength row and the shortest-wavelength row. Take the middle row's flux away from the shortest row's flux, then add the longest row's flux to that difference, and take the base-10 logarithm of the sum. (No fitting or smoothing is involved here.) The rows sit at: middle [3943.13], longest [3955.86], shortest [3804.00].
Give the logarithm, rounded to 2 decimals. 1.02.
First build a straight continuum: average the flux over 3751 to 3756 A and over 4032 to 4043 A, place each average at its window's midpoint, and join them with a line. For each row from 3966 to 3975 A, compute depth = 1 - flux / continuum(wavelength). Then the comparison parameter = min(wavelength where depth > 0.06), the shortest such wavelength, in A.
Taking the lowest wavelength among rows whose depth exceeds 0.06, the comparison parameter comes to 3966.80 A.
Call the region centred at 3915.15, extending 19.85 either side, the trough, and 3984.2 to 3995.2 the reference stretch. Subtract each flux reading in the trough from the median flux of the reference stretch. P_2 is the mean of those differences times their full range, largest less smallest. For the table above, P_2 32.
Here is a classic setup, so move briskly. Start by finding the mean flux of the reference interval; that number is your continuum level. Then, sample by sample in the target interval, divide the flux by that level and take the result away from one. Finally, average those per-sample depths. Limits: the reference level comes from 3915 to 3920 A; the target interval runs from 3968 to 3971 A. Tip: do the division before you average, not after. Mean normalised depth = 0.7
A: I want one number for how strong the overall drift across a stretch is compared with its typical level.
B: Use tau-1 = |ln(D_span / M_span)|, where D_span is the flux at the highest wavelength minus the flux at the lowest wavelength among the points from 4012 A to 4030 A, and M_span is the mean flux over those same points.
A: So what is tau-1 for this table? 3.1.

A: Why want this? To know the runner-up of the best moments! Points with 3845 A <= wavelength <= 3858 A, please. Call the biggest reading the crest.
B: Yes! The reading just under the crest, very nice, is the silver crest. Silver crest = 4.831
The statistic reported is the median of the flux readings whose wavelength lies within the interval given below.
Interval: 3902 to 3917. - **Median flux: 7.9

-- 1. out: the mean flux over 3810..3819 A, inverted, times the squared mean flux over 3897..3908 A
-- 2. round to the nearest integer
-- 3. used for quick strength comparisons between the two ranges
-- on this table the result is 8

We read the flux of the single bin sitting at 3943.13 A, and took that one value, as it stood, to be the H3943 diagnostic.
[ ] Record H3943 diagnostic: 4.838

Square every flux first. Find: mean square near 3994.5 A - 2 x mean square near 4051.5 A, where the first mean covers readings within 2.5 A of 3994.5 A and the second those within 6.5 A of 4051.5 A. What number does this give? -94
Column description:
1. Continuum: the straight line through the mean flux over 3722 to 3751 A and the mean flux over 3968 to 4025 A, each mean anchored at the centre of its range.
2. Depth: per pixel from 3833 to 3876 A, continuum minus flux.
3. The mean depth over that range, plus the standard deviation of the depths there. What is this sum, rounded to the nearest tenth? 3.5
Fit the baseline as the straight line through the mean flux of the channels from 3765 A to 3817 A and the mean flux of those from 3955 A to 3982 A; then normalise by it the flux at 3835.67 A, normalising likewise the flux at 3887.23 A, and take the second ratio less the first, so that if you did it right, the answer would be -0.07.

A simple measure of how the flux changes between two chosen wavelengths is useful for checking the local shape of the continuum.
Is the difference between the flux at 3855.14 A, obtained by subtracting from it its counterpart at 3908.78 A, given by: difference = -4.2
